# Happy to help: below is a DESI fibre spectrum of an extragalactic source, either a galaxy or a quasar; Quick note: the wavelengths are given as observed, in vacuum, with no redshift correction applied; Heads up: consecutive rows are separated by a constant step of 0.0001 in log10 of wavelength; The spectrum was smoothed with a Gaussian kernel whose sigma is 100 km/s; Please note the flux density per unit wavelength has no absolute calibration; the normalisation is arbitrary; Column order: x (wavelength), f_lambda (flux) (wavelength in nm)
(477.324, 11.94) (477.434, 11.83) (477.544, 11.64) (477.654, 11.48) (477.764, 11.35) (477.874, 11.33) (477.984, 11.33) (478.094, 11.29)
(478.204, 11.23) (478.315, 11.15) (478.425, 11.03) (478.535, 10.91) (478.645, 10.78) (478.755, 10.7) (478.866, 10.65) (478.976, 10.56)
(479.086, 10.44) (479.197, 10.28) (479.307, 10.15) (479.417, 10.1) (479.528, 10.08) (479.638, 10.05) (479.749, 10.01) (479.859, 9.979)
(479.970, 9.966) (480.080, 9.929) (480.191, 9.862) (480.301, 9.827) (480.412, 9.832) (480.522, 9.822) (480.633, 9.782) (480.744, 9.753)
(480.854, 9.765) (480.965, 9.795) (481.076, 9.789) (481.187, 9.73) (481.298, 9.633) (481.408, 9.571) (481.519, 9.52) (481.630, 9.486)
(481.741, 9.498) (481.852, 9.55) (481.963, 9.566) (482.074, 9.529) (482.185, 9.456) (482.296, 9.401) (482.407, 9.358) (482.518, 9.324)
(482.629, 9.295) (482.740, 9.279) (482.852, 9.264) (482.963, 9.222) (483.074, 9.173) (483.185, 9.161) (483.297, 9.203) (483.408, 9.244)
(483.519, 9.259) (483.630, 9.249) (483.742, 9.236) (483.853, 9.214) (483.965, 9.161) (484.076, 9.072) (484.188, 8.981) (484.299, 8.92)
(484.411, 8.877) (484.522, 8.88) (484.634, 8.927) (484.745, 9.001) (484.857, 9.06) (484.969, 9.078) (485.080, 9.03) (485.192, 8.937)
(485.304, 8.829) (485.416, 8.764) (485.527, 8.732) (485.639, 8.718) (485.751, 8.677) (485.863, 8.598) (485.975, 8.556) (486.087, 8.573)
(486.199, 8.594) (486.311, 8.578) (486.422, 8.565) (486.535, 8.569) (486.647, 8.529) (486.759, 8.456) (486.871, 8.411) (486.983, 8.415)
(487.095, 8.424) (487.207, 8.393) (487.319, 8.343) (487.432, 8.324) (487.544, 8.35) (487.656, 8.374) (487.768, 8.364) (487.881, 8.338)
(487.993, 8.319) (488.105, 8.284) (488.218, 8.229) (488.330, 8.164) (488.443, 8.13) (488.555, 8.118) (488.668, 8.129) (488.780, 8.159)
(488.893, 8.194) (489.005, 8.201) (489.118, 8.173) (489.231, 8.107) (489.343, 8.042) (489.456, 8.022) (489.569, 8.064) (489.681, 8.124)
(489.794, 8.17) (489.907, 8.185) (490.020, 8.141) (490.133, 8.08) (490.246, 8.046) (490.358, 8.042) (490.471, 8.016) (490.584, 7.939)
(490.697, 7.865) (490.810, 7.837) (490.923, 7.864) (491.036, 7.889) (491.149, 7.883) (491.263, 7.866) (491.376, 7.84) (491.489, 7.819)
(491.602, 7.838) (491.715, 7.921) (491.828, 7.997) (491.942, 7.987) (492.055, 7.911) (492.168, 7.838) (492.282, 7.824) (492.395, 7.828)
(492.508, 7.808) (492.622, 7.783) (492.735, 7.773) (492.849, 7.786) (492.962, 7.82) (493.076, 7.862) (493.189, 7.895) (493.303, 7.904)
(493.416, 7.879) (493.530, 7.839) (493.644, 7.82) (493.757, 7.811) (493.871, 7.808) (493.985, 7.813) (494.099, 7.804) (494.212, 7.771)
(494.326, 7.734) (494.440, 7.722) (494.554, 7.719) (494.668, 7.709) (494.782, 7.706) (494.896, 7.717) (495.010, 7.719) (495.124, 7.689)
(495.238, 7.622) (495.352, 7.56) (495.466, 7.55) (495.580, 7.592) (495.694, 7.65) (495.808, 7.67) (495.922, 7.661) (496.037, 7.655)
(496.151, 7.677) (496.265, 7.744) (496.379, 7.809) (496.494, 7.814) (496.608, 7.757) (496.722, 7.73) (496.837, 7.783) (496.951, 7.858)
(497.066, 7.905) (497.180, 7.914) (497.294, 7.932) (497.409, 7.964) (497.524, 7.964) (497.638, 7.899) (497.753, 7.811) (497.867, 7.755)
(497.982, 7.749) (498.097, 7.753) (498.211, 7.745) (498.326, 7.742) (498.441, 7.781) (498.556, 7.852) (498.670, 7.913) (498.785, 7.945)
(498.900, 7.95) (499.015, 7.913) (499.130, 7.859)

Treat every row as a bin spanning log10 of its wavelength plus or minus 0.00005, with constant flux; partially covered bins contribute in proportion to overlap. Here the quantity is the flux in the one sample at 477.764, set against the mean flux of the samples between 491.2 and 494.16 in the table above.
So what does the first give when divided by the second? 1.45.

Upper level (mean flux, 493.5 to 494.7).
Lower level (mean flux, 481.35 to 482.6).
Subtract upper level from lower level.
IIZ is 1.7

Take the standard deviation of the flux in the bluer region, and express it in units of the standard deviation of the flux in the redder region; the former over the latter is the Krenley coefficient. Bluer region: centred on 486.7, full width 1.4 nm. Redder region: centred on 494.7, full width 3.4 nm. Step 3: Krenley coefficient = 0.9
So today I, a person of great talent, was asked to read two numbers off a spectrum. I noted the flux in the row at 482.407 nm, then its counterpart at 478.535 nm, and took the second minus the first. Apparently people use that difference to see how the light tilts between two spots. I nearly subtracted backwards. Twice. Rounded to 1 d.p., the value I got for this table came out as 1.6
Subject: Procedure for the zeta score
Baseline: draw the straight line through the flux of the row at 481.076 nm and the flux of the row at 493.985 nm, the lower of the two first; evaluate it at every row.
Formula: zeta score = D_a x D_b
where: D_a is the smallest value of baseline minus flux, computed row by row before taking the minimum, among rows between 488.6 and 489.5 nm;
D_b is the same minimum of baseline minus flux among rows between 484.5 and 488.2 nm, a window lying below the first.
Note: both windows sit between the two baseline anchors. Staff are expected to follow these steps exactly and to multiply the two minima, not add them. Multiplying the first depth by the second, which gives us 0.043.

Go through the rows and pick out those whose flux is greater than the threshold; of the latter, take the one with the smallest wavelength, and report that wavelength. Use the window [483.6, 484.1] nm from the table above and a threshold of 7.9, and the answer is 483.630 nm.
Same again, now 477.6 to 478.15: 477.654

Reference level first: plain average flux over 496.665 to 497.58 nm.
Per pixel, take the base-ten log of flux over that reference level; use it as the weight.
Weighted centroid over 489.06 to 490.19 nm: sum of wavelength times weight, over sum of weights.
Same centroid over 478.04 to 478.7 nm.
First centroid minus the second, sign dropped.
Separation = 11.28 nm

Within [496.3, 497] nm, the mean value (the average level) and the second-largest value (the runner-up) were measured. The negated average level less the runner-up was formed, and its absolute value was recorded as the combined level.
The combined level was 15.6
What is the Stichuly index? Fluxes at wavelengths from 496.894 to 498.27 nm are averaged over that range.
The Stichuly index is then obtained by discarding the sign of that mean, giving 7.9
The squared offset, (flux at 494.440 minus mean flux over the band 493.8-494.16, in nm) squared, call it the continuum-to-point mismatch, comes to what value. 0.0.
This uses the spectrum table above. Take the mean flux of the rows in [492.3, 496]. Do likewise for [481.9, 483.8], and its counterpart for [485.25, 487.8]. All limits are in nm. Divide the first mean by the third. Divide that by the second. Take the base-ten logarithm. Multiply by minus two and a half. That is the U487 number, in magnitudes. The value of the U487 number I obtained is 2.53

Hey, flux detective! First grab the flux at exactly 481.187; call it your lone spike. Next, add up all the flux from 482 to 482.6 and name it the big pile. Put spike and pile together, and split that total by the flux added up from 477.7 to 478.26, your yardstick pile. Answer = 1.00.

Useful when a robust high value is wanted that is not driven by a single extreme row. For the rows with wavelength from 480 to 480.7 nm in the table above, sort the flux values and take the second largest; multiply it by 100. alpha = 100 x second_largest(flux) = 986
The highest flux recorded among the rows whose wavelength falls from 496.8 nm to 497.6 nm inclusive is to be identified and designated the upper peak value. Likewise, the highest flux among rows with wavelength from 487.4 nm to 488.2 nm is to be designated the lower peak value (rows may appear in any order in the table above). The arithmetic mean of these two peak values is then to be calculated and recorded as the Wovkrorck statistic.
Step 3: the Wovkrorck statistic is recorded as 8.2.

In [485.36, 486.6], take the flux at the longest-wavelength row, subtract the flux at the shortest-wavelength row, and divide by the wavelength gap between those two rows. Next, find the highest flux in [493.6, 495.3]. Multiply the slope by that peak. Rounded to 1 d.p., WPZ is -1.4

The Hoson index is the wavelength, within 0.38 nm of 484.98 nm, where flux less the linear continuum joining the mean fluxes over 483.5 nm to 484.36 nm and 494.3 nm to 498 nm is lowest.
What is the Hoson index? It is 485.304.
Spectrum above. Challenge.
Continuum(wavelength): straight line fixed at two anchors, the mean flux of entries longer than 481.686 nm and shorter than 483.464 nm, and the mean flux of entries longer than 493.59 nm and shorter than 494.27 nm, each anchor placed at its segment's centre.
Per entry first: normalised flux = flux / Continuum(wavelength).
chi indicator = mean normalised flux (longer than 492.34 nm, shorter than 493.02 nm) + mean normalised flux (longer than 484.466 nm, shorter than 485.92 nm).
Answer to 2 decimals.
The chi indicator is 1.96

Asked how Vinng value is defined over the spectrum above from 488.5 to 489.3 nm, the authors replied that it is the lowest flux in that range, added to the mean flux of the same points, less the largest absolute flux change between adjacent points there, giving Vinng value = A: 16.2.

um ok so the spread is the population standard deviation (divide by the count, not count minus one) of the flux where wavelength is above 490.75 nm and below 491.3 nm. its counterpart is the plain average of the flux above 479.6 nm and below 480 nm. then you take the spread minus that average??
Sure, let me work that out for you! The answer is -10.0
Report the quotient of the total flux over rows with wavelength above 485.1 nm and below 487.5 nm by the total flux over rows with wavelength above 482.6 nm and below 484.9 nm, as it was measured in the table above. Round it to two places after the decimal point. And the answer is 0.94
